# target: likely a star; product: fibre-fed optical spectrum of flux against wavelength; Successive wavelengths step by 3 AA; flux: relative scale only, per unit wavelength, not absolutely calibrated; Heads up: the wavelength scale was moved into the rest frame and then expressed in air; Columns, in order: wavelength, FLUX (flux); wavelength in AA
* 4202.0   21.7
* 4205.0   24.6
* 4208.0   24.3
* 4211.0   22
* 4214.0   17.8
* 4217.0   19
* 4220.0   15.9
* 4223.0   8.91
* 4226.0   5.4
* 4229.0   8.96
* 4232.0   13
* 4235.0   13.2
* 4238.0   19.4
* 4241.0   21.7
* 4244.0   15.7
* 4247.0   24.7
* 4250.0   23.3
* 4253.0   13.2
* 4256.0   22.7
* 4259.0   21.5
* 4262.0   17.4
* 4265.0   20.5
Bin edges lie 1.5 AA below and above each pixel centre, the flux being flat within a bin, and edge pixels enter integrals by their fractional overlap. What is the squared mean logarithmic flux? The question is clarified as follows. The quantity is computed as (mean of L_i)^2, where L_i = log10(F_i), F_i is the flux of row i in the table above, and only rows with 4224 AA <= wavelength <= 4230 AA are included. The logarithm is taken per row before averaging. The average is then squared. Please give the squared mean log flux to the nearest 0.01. 0.71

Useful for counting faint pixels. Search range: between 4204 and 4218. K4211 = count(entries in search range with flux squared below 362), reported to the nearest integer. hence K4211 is 2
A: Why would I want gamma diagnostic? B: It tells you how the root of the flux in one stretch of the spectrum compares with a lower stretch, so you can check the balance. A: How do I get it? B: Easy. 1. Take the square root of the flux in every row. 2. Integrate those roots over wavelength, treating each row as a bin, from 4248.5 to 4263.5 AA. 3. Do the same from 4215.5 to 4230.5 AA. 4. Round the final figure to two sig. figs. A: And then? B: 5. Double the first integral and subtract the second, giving 82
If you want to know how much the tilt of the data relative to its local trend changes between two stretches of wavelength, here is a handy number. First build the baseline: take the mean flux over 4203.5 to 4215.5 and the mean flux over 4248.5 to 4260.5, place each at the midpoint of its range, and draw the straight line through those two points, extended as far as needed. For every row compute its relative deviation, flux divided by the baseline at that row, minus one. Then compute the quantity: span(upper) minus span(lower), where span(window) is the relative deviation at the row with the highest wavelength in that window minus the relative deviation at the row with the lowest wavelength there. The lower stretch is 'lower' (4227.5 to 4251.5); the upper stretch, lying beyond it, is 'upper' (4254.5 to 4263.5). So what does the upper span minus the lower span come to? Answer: -1.0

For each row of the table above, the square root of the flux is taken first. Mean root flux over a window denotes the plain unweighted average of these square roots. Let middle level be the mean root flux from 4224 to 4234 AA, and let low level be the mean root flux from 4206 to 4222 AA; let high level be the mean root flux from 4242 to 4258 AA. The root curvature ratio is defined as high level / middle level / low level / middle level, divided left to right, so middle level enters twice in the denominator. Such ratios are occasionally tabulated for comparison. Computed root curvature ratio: 0.11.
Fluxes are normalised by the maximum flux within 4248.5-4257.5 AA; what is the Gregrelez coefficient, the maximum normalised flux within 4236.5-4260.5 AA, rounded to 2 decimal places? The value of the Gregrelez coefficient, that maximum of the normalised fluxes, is 1.06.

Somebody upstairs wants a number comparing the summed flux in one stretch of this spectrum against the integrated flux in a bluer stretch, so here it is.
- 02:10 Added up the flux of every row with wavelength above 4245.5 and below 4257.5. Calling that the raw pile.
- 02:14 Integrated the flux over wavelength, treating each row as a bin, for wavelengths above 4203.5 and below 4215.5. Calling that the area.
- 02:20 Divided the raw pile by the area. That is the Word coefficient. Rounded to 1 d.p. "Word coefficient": 0.3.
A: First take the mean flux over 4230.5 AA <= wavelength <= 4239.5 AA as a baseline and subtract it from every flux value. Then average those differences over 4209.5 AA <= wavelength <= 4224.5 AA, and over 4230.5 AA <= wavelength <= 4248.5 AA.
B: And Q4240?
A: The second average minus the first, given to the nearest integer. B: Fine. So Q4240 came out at 1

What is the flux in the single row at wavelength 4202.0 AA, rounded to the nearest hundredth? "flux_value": 21.70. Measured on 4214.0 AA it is 17.80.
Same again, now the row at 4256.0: 22.70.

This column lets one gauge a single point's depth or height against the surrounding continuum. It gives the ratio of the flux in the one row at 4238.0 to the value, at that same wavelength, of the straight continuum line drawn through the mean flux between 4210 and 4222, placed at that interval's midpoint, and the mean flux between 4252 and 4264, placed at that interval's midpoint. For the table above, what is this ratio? 1.04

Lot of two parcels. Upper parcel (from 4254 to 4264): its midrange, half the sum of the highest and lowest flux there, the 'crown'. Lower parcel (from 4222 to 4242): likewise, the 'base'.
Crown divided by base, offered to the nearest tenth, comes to 1.5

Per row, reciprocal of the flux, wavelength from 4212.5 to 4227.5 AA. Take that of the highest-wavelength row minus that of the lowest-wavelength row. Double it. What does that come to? 0.26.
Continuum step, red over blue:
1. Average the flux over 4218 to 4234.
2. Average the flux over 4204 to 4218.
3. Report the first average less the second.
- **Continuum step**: -11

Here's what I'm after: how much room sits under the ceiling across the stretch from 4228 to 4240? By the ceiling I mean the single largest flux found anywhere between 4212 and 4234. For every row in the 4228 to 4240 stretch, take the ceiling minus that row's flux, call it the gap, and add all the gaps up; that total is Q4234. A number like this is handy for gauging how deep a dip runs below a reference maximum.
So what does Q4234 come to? 21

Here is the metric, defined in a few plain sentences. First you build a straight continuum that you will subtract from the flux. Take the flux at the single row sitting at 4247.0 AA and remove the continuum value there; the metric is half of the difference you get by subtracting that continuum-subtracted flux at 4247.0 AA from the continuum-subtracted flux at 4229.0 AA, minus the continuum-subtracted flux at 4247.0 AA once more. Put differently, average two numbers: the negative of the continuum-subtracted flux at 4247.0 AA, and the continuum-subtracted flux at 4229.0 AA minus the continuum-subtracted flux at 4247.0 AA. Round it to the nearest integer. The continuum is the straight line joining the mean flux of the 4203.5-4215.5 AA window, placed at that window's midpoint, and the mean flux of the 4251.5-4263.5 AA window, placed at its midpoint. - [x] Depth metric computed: -11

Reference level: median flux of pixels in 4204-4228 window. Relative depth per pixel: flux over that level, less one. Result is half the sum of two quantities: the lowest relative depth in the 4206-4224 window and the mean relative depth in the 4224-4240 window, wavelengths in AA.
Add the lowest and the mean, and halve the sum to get -0.43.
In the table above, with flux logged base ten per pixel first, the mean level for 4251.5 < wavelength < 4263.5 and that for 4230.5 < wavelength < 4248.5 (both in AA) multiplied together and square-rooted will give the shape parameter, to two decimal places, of 1.25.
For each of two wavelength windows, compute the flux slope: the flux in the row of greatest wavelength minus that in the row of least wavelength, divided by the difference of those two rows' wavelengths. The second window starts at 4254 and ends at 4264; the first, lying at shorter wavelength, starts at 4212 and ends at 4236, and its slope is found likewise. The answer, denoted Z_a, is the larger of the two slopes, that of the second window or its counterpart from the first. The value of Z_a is -0.2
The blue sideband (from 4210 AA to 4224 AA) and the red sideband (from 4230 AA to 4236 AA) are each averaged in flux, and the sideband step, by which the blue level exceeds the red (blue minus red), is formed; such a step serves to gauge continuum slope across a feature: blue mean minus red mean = 4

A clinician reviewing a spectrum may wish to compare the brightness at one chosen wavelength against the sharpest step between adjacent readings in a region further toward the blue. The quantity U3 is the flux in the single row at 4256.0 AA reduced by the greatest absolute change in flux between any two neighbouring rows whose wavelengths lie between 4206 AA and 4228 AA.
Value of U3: 15.7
